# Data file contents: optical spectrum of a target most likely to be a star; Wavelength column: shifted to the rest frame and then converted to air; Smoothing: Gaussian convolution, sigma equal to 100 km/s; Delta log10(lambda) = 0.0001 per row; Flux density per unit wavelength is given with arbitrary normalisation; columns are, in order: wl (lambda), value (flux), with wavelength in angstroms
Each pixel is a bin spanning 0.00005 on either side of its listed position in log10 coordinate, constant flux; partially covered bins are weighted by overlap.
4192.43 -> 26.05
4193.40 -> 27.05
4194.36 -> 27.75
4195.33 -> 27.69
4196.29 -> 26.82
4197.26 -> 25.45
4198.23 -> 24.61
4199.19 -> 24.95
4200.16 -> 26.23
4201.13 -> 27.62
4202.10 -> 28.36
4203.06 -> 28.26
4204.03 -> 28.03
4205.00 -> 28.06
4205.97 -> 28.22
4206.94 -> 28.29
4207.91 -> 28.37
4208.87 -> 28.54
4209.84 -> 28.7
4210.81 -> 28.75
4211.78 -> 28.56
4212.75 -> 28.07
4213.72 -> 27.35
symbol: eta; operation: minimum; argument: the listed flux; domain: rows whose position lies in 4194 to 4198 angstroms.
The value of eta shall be 25.45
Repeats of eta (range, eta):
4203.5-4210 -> 28.03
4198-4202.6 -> 24.61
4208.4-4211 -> 28.54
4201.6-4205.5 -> 28.03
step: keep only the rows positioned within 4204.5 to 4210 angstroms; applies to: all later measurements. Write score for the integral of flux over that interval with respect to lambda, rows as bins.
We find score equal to 156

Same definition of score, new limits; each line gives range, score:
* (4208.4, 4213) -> 131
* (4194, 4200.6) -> 173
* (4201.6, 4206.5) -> 138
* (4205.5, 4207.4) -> 54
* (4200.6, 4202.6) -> 56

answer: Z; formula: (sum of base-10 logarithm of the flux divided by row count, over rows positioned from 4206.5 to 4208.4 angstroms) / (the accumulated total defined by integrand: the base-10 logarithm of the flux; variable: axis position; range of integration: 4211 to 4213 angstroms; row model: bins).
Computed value 0.50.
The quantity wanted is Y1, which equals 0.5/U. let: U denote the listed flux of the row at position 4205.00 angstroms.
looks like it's 0.0178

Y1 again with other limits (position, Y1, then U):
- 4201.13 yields 0.0181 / 27.62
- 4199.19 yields 0.0200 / 24.95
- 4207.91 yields 0.0176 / 28.37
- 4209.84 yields 0.0174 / 28.7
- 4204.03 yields 0.0178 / 28.03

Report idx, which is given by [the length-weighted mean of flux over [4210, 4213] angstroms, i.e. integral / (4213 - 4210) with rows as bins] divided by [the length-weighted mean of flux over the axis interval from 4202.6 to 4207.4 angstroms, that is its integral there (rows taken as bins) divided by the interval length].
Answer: 1.01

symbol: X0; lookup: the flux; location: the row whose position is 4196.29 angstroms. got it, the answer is 26.82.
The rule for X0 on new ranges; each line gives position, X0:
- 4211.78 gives 28.56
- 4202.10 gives 28.36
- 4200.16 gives 26.23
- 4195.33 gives 27.69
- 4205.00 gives 28.06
